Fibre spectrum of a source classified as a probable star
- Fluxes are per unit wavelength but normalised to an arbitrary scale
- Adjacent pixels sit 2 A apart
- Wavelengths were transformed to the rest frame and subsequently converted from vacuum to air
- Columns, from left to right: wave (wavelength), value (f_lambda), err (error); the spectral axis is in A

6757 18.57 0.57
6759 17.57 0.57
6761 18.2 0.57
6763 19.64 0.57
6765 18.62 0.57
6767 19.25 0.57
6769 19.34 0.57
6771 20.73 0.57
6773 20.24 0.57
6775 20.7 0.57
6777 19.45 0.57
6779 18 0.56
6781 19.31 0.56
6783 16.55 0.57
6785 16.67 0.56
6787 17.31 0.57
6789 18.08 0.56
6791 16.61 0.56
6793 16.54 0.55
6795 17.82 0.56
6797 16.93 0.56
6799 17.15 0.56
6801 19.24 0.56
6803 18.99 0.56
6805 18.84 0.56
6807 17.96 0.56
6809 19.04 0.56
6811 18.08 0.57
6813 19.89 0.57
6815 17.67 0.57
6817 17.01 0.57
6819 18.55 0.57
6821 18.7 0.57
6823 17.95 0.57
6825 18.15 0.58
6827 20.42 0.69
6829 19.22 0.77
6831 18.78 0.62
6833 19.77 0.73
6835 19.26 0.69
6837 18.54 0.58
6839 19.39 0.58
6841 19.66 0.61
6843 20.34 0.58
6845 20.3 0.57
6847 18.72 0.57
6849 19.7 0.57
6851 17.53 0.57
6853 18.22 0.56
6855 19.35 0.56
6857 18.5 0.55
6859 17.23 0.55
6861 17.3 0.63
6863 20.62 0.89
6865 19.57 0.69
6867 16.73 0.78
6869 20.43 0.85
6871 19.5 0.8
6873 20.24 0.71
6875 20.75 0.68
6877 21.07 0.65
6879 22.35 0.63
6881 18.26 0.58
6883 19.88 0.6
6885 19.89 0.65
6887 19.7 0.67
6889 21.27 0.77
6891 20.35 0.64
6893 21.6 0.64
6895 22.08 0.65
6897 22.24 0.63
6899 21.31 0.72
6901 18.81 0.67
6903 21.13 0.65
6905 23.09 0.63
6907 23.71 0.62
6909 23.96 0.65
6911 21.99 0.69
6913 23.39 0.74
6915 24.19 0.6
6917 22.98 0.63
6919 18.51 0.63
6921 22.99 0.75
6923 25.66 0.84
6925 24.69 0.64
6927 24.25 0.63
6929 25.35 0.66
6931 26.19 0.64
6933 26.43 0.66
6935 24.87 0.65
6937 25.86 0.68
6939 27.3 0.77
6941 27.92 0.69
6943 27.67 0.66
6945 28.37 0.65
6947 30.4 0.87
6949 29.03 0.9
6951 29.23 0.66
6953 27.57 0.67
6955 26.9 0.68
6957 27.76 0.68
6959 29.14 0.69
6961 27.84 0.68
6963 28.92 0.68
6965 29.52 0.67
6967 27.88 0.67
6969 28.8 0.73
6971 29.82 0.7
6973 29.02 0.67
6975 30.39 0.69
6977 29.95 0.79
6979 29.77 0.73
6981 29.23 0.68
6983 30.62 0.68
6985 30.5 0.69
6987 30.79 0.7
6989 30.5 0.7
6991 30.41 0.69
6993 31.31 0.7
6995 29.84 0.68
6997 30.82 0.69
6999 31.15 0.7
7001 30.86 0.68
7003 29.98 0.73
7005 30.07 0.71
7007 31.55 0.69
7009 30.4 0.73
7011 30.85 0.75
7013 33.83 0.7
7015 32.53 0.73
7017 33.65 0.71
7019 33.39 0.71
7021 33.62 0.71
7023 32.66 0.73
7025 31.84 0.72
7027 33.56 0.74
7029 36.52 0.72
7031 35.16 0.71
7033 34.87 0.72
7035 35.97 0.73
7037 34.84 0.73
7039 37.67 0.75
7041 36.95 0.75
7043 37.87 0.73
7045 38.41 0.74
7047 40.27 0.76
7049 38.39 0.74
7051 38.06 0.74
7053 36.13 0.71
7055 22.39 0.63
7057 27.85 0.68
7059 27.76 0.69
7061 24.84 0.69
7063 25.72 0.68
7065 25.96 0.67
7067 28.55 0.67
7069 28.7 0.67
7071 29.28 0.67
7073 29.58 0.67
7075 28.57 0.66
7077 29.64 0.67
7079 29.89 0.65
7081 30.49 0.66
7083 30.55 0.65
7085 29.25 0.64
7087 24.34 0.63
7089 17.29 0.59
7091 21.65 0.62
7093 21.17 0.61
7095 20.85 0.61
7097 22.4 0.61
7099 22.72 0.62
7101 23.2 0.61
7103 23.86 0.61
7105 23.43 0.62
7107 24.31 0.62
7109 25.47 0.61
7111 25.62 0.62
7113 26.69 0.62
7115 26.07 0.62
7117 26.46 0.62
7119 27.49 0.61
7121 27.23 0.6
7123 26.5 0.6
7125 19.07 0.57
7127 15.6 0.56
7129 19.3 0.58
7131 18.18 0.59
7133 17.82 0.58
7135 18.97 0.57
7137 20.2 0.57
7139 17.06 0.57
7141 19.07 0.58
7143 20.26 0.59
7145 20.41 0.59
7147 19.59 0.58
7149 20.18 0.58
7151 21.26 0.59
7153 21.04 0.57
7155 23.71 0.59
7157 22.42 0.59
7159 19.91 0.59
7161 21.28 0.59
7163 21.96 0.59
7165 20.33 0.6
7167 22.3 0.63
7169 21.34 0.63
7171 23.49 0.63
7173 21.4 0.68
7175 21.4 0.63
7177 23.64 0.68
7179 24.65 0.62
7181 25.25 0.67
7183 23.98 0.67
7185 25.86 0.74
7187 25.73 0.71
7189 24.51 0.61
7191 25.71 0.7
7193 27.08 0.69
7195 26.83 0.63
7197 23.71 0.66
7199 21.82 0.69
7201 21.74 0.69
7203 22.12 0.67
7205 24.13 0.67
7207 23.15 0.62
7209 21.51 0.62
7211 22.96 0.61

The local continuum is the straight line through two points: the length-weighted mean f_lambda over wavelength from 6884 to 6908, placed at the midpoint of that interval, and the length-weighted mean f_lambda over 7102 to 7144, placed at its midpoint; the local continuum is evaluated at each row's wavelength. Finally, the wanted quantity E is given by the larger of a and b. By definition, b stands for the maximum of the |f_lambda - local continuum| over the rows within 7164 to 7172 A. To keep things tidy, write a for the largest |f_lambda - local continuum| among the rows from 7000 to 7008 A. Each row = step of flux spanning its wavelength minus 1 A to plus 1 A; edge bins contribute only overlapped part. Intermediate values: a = 9.8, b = 2.2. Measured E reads 10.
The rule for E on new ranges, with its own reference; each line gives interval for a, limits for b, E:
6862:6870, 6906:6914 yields 4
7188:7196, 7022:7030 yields 15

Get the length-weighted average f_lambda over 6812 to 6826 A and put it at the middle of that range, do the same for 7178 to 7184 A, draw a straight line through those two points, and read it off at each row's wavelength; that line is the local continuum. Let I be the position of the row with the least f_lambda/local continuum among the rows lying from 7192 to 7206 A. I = 7201 A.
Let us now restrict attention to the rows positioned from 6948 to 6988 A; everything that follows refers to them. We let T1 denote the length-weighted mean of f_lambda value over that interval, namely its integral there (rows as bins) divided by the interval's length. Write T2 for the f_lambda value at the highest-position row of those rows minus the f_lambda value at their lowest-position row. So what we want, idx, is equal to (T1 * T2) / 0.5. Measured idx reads 103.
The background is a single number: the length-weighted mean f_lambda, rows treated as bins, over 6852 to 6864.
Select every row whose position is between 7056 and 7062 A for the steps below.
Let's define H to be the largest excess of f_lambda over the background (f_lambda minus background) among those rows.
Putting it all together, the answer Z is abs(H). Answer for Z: 9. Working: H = 9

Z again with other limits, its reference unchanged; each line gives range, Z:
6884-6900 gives 4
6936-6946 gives 10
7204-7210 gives 6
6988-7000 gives 13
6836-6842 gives 1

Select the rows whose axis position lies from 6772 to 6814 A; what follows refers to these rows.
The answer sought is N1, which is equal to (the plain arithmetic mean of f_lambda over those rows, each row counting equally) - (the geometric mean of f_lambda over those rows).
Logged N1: 0.043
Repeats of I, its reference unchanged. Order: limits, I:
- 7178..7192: 7183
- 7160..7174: 7165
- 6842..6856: 6851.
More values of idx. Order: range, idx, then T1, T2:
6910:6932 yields 199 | 24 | 4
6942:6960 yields 84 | 28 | 1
